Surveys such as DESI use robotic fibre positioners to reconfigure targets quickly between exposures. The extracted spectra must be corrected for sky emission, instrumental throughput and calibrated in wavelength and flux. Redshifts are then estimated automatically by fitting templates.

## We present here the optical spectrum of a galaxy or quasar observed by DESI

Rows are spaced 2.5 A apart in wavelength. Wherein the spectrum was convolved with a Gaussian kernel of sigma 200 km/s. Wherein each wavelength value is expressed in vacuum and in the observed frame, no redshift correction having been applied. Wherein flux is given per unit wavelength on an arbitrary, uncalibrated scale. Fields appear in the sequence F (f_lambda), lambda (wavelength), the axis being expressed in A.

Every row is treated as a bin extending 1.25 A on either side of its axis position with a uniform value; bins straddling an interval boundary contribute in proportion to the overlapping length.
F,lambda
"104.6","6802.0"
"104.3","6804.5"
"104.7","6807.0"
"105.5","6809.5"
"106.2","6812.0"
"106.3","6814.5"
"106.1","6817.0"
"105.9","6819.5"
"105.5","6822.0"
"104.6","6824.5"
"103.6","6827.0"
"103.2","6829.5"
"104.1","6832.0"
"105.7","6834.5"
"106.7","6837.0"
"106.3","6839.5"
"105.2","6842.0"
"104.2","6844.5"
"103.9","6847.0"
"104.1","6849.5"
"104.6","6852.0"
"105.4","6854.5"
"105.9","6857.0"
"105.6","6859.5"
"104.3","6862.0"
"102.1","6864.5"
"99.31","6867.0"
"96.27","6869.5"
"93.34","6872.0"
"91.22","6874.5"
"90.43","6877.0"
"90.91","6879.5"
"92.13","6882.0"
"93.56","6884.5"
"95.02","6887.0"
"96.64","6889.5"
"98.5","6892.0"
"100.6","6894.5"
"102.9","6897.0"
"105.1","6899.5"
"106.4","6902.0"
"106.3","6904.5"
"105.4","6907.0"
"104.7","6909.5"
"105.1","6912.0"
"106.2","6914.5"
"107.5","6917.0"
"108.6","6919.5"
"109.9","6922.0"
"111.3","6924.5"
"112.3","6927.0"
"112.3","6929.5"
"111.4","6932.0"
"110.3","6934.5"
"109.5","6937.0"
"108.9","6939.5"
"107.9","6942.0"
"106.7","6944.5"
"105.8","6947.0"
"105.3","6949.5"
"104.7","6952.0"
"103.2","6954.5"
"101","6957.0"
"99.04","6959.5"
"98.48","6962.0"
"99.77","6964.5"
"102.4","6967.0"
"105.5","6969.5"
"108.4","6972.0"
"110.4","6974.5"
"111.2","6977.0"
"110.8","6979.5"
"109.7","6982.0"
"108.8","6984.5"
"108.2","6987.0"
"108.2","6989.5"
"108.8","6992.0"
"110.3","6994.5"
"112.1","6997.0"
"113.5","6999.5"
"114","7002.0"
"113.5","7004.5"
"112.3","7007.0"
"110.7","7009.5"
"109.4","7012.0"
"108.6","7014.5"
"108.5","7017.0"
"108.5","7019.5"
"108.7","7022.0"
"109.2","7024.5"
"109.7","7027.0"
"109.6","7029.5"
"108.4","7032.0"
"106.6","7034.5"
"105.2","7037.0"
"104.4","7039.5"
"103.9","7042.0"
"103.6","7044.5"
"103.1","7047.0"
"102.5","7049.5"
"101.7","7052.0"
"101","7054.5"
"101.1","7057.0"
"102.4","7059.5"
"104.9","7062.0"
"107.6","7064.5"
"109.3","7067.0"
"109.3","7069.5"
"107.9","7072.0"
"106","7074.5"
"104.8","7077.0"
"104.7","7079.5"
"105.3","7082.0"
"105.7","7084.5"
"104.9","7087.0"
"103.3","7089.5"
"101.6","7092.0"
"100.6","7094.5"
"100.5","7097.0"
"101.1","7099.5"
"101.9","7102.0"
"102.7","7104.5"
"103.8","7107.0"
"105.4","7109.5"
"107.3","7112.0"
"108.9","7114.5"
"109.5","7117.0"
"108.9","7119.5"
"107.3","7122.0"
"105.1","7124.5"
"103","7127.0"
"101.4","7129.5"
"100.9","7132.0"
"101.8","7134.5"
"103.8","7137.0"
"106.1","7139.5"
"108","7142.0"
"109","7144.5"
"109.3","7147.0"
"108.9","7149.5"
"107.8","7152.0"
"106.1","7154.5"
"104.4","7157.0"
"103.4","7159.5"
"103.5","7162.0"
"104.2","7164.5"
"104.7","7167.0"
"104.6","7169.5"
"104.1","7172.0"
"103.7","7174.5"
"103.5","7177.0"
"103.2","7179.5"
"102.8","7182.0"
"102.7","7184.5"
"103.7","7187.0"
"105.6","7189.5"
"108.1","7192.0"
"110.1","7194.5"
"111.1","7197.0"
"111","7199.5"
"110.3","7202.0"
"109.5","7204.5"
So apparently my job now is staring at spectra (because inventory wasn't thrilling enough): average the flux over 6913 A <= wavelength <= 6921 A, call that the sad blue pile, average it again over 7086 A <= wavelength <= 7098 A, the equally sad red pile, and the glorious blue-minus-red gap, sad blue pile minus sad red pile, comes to 5.3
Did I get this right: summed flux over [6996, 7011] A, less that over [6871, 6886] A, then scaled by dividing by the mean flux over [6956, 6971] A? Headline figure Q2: 1.2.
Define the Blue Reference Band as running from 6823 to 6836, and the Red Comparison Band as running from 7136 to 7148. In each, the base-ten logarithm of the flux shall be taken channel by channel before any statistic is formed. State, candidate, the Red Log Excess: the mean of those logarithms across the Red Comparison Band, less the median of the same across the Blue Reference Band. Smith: 0.01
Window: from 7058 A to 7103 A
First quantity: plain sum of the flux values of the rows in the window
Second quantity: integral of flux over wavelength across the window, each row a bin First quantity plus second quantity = 6586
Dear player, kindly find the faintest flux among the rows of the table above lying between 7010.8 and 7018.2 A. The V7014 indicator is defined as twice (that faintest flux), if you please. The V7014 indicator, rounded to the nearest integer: 217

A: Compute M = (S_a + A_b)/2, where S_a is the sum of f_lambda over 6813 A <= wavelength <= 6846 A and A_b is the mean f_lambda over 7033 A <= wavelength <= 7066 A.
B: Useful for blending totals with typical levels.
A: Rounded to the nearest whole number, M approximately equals 736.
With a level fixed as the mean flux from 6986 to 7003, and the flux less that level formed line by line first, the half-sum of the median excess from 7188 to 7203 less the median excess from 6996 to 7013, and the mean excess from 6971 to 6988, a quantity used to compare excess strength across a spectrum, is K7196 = -1.6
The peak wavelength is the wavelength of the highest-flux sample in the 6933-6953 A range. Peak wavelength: 6934.5 A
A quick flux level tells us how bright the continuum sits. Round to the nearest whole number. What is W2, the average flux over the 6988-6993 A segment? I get 108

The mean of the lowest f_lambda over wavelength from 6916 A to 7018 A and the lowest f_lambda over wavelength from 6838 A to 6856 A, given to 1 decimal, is 101.2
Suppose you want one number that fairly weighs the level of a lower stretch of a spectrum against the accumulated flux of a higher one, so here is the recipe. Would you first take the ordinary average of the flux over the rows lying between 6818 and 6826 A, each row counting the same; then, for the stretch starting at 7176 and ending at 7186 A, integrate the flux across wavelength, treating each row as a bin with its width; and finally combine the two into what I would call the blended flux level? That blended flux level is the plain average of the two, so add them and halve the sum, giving 568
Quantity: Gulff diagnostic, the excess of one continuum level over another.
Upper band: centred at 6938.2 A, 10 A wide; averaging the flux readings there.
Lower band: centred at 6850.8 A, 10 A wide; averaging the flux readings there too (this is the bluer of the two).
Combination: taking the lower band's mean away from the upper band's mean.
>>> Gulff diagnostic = 4.7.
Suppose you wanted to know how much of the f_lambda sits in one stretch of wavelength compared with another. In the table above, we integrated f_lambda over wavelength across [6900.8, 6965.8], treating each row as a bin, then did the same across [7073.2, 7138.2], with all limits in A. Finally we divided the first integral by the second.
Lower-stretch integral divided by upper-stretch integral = 1.02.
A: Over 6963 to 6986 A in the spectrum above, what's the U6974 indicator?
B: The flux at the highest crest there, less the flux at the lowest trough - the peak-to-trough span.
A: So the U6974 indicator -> 11.4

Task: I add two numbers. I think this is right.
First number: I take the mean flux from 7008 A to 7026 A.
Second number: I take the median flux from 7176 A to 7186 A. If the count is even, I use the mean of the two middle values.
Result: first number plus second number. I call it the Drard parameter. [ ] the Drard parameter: 212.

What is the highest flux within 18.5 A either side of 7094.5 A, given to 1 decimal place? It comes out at 107.3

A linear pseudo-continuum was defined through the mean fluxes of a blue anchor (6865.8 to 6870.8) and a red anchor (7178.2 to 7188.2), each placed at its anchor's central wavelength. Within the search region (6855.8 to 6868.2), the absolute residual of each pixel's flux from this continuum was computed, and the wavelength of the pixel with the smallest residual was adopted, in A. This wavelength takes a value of 6867.0 A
